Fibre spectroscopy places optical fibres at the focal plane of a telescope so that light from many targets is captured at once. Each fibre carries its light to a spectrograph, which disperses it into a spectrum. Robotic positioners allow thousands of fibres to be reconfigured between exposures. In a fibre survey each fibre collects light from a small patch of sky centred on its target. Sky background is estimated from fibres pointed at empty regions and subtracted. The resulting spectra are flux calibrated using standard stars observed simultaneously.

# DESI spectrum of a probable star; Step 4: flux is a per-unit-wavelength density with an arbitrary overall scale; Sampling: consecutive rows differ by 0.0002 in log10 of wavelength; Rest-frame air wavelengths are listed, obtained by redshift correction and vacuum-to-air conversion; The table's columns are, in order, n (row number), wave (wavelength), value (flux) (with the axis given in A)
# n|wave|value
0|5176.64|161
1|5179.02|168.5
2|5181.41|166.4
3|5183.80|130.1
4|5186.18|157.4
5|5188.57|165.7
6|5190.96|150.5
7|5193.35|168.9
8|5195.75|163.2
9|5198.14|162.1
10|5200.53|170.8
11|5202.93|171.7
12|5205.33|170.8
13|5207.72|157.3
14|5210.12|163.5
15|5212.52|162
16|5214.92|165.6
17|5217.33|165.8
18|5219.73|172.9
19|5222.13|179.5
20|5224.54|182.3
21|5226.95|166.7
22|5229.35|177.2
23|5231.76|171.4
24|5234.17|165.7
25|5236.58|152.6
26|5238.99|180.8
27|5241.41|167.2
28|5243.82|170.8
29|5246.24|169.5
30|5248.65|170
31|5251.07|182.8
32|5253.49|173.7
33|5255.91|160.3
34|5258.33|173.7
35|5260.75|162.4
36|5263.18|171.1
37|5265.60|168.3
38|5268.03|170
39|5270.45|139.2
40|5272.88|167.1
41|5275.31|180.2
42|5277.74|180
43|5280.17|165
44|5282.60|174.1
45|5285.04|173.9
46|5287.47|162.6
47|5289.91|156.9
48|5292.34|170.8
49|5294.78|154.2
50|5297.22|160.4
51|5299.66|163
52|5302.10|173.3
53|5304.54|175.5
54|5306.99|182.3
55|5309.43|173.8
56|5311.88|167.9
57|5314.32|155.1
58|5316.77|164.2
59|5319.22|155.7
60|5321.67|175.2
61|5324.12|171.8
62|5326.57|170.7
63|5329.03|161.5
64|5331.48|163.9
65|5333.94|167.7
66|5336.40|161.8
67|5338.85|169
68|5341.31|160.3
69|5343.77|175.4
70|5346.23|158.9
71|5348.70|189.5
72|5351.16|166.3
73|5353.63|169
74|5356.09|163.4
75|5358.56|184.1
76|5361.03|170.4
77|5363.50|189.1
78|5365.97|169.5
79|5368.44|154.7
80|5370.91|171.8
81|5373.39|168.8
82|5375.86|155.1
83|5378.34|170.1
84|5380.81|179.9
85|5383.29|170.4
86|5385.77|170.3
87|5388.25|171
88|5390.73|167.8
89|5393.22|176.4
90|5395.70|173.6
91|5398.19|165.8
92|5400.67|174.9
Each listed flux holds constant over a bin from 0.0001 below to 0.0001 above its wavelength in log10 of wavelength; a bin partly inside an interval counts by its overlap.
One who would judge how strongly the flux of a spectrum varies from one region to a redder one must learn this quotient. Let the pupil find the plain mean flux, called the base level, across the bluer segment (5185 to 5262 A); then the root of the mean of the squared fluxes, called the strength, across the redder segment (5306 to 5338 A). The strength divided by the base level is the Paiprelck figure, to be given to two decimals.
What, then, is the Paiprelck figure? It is 1.00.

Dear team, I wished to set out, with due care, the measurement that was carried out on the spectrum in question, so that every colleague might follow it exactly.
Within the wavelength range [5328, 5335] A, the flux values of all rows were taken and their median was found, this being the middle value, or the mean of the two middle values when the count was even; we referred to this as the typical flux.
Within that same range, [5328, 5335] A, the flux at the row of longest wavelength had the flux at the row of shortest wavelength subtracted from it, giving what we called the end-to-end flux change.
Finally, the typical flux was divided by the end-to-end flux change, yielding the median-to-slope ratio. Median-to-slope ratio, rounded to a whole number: 26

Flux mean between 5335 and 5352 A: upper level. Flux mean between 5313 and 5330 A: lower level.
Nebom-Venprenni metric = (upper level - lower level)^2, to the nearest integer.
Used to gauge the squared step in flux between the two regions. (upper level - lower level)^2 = 15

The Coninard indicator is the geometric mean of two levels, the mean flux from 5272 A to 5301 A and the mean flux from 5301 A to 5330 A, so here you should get 168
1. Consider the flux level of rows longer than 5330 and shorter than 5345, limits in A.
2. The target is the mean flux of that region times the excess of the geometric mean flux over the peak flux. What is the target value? -1518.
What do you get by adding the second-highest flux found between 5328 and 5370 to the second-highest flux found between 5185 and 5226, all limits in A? 369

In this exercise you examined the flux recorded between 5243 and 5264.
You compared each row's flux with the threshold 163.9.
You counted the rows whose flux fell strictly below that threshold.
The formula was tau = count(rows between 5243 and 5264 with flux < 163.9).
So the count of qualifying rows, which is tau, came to 2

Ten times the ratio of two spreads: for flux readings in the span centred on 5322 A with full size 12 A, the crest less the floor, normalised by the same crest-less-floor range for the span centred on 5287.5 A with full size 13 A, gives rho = 11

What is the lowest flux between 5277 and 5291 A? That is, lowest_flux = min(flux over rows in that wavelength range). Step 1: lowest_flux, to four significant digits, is 156.9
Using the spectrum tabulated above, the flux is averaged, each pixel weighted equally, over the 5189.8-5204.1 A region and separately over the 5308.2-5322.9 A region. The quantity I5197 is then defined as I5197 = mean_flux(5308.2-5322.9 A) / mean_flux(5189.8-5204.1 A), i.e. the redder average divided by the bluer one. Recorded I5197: 1.005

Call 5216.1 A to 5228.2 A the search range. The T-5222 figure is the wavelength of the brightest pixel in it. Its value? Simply 5224.54 A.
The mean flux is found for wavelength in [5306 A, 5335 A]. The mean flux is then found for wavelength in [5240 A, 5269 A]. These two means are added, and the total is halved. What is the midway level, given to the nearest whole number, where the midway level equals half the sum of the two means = 169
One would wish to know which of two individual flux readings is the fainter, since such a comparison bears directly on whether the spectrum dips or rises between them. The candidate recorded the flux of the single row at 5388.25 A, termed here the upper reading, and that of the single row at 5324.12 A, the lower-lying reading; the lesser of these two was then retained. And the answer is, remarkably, 171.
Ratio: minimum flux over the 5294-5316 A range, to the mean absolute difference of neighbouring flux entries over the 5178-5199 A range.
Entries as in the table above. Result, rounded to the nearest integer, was 11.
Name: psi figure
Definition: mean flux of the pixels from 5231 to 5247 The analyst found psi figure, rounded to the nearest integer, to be 168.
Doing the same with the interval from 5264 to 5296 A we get 166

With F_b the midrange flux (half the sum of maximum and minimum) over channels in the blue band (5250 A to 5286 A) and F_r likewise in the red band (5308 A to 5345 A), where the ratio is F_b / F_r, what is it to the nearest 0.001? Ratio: 0.974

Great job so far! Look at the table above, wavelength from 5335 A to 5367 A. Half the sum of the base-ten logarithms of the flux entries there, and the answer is 14.5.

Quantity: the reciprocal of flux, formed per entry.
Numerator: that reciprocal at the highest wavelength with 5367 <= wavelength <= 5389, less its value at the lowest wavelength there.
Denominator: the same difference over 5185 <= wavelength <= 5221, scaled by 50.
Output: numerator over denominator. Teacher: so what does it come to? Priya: 0.022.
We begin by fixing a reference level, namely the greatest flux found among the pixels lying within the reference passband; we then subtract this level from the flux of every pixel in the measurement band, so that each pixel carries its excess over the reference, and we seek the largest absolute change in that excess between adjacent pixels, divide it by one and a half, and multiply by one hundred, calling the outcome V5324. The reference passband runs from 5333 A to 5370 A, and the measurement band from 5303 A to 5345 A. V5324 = 1300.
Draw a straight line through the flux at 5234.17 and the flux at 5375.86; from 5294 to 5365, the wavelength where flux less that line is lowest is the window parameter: 5294.78 A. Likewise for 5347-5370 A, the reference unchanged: 5368.44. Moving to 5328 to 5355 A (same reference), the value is 5346.23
